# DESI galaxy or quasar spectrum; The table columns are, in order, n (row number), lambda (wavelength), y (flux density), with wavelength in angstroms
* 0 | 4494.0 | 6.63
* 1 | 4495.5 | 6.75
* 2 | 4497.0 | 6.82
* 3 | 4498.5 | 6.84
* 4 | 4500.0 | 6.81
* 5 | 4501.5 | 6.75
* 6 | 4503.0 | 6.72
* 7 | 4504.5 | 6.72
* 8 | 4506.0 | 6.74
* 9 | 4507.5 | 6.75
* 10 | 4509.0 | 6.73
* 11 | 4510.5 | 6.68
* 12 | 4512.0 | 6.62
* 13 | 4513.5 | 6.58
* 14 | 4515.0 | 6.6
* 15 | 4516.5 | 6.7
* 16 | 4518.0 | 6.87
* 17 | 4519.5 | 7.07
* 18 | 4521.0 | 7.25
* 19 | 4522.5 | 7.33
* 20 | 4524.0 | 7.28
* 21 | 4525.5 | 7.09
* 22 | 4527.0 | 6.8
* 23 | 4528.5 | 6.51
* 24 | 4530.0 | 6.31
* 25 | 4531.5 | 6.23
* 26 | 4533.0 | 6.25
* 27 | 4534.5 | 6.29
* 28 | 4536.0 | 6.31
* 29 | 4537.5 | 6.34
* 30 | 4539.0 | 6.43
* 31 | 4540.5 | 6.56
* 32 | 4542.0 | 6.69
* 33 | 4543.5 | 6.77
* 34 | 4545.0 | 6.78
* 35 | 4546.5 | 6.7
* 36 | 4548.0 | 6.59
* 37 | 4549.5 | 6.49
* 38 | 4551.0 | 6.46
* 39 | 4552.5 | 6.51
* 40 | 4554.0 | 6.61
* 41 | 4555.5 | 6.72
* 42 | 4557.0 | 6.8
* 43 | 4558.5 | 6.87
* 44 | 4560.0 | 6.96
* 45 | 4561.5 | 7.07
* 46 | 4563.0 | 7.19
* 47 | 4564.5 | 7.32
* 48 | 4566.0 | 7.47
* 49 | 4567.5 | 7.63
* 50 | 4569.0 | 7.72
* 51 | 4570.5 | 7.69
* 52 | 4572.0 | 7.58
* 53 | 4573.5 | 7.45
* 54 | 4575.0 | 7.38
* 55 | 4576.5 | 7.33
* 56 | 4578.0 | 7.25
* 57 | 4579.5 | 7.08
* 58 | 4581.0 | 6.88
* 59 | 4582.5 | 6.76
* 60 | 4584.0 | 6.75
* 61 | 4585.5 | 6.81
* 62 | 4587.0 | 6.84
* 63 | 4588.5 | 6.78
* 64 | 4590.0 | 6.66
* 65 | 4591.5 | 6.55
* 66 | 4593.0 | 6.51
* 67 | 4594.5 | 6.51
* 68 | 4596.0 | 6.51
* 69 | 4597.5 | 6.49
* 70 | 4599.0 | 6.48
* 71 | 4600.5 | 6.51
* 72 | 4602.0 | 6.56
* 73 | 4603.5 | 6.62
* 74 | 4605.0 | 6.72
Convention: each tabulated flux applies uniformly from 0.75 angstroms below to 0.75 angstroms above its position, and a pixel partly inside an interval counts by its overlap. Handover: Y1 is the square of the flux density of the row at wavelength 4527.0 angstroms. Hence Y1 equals 46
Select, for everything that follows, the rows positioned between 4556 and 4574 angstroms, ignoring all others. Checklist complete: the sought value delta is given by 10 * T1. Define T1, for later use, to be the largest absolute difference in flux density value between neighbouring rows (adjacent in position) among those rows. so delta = 1.6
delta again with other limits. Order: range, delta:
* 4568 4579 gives 1.3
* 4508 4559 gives 2.9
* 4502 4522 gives 2.0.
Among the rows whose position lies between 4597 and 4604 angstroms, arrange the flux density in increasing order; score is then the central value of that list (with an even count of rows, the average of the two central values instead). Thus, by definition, 6.5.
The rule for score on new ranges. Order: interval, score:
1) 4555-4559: 6.8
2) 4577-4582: 7.1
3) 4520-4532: 6.9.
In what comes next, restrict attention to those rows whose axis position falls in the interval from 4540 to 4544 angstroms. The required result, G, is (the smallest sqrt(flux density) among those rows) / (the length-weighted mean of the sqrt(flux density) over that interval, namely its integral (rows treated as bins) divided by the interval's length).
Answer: 0.991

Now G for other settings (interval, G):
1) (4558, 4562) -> 0.993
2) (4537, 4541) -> 0.992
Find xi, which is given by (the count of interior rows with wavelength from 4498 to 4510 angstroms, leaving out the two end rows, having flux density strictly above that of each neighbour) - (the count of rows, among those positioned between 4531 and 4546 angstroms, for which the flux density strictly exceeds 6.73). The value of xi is -1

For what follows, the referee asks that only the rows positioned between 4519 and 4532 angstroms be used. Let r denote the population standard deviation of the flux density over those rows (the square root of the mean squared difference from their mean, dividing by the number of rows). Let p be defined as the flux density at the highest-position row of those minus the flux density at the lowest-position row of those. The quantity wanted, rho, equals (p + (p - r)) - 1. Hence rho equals -3.1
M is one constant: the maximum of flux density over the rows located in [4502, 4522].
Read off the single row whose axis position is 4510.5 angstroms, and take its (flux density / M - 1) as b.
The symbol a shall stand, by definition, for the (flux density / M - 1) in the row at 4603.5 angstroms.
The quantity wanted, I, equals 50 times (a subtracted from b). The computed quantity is 0.4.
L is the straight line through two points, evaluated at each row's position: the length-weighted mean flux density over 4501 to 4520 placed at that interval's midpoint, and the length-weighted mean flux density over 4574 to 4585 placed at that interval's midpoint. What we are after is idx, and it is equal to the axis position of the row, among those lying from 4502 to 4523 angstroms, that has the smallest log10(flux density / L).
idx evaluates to 4513.5 angstroms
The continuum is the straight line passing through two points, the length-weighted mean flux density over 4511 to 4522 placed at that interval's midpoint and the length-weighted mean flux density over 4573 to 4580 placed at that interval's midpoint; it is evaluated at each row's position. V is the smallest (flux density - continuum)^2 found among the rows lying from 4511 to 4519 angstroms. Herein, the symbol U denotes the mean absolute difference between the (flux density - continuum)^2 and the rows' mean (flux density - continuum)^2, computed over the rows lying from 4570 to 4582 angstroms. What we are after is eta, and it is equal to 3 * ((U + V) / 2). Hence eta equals 0.10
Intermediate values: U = 0.068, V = 0.00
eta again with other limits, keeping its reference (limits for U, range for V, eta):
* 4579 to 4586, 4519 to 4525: 0.23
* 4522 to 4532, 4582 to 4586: 0.68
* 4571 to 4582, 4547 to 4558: 0.26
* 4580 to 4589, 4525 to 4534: 0.09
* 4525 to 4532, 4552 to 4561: 0.33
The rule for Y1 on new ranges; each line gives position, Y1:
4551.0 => 42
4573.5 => 56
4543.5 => 46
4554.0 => 44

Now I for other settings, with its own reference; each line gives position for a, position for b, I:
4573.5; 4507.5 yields -4.8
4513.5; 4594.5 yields -0.5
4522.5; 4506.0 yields -4.1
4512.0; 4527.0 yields 1.2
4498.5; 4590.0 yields -1.2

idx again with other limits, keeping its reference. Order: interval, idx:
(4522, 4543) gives 4531.5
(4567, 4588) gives 4584.0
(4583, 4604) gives 4599.0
